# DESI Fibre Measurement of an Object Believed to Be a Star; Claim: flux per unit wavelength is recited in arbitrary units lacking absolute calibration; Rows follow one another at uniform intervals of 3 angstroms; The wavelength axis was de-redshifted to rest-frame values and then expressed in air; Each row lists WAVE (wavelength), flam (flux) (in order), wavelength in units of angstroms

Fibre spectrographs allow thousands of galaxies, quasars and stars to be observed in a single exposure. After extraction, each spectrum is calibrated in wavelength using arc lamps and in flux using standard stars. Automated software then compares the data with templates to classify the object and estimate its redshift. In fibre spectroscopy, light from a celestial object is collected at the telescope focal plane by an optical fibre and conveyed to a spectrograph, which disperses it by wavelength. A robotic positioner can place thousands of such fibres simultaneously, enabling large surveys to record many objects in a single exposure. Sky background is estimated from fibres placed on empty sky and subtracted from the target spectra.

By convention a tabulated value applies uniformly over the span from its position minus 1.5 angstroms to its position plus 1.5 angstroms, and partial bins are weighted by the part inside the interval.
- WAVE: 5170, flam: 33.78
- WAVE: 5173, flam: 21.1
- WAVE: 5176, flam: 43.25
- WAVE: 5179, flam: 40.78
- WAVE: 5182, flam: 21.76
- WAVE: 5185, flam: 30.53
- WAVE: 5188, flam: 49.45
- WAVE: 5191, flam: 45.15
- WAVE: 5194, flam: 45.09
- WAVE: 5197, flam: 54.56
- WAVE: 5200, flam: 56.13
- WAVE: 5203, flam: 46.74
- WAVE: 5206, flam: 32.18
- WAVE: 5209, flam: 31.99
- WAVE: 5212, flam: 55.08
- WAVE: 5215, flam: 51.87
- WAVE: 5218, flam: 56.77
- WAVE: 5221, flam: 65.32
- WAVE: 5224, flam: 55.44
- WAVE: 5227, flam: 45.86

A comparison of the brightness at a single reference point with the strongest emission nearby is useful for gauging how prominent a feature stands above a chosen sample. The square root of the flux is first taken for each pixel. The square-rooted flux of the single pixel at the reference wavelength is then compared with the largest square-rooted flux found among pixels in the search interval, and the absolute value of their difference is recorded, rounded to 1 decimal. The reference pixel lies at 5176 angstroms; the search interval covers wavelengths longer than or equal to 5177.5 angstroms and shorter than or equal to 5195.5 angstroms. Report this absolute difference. 0.5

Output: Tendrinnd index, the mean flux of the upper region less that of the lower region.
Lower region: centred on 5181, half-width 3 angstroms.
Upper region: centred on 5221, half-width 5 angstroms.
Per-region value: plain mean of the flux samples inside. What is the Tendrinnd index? 28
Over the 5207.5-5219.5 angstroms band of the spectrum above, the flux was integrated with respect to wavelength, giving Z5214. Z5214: 587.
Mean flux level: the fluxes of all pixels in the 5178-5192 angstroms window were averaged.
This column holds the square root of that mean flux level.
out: 6.1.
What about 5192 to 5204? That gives 7.1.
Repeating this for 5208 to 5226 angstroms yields 7.3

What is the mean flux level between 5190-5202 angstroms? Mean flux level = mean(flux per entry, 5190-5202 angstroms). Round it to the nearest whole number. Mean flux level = 50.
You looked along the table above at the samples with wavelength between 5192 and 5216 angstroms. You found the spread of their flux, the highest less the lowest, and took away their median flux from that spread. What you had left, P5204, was -25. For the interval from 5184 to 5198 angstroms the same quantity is -21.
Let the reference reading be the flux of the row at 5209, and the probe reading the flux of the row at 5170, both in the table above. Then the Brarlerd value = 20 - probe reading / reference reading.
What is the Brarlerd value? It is 18.94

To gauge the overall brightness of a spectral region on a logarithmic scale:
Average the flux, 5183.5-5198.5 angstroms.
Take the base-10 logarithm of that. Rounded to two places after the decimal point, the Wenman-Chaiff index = 1.65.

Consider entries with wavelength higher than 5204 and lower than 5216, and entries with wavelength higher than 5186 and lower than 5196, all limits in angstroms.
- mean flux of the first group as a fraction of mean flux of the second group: 0.9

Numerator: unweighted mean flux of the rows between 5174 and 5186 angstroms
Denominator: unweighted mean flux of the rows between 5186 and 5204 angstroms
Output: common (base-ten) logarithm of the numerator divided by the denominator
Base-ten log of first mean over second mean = -0.16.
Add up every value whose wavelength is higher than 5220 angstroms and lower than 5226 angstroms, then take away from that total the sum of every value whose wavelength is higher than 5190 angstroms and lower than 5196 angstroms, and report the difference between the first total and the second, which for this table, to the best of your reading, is 31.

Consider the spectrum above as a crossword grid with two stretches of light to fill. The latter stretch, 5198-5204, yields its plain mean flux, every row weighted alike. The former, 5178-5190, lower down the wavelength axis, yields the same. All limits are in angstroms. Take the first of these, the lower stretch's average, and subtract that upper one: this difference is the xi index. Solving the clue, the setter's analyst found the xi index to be -16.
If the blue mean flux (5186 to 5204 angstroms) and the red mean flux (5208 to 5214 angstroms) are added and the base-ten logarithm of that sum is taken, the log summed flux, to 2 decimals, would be 1.97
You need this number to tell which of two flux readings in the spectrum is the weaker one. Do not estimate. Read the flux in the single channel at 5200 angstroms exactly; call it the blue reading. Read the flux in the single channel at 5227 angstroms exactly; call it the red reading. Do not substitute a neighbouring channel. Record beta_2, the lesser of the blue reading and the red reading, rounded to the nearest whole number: 46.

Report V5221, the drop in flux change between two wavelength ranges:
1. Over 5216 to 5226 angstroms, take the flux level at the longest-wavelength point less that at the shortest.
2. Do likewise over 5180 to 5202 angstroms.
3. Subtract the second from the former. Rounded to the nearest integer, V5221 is -36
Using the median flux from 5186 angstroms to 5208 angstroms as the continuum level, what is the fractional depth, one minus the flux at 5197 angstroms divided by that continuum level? -0.17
